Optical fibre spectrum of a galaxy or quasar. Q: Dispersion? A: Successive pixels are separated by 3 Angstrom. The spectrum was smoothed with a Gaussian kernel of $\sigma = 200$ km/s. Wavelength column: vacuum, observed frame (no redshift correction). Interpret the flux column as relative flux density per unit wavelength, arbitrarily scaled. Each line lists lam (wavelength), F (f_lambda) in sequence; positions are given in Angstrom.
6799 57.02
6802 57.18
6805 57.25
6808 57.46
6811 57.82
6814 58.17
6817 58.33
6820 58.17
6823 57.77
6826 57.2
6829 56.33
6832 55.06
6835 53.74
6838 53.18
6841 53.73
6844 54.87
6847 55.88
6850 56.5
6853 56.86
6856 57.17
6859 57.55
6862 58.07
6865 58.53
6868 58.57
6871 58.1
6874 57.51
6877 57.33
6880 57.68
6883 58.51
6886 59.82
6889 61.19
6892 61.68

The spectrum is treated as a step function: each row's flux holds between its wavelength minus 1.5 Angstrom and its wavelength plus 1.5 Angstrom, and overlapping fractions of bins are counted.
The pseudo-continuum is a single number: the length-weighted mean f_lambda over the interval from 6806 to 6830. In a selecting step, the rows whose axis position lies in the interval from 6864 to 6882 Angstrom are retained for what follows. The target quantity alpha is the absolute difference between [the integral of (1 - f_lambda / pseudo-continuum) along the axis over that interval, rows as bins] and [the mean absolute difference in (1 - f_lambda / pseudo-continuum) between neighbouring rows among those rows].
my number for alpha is 0.092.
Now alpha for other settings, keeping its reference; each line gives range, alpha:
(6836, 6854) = 0.796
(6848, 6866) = 0.087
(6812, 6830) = 0.016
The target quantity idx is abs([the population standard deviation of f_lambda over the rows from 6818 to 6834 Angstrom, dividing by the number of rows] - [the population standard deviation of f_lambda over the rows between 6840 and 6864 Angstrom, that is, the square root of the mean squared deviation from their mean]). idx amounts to 0.24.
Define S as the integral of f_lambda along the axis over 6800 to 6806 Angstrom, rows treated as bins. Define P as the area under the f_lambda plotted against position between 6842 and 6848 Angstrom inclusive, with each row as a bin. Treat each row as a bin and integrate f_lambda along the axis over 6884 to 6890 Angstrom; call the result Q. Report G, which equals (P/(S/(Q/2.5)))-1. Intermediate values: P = 331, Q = 362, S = 343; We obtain 139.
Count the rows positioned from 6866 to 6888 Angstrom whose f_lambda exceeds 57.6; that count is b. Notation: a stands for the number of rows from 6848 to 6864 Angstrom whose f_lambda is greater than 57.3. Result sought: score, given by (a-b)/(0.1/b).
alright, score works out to -150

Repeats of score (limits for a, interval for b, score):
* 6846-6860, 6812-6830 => -120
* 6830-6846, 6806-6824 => -250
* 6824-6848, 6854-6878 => -160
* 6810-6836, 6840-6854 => 0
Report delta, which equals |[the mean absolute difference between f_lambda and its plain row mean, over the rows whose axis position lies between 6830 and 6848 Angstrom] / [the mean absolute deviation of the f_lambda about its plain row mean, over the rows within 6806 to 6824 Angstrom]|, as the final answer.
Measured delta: 3.2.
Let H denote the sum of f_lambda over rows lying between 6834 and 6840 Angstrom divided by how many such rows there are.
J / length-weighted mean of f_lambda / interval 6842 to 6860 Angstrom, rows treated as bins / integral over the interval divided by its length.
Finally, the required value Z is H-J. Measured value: -2.9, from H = 53.5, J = 56.4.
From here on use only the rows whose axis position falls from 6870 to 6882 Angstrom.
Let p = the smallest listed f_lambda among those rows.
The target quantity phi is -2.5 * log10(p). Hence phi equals -4.40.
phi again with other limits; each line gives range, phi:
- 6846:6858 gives -4.37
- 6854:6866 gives -4.39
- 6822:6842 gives -4.31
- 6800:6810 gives -4.39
